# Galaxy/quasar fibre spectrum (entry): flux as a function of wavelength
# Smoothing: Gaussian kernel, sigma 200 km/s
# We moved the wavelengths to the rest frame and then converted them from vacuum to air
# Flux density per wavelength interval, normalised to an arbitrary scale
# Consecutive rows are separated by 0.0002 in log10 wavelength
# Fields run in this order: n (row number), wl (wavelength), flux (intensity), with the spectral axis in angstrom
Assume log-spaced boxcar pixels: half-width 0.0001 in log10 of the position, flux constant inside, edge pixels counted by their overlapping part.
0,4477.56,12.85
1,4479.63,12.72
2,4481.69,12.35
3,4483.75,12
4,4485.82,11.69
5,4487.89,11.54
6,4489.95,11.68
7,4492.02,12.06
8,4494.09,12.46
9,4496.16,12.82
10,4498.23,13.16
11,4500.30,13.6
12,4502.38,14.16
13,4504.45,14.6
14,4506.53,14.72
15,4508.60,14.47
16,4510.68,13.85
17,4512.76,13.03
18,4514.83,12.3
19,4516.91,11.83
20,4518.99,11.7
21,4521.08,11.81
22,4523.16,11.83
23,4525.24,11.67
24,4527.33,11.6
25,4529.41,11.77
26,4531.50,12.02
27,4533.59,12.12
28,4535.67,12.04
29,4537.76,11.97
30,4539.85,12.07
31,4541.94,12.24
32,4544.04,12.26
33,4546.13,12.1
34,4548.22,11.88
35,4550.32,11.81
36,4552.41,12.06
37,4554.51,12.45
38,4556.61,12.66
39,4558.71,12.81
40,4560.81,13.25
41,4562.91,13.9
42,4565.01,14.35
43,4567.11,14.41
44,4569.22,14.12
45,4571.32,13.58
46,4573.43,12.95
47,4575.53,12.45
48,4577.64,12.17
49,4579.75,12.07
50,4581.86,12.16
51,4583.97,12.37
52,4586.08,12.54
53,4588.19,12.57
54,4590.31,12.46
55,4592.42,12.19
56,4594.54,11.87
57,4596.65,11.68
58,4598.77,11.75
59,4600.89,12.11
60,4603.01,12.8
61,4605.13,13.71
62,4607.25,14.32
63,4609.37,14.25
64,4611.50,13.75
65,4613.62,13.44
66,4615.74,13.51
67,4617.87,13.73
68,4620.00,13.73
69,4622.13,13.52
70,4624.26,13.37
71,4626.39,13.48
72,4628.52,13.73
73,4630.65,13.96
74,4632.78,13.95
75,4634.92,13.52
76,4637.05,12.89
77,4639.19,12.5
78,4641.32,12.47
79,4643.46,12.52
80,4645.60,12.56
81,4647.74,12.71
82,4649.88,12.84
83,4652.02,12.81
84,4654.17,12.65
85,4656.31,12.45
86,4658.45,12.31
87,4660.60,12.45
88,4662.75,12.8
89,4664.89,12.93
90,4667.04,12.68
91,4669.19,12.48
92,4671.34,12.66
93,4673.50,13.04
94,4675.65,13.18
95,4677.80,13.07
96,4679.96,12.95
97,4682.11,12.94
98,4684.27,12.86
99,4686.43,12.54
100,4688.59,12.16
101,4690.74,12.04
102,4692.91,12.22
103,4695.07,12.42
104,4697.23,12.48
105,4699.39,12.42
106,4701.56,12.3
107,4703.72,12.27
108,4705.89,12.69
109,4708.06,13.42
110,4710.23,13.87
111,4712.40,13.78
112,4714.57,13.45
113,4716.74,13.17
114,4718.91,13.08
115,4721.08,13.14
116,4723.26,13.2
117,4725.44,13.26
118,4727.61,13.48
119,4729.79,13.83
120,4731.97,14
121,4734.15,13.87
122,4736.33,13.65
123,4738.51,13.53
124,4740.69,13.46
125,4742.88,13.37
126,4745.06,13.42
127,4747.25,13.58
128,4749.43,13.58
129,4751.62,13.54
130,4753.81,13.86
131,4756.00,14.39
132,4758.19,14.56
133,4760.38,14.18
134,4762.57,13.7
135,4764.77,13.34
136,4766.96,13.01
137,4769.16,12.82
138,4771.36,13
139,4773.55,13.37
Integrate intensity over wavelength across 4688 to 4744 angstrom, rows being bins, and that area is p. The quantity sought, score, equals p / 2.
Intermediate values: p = 734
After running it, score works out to 367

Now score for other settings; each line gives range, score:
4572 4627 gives 354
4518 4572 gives 337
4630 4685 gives 353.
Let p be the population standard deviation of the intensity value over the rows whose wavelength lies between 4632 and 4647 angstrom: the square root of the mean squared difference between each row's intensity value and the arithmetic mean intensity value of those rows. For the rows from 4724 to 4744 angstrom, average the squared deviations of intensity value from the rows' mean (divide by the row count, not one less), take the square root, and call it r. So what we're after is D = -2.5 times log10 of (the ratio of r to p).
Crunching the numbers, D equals 0.92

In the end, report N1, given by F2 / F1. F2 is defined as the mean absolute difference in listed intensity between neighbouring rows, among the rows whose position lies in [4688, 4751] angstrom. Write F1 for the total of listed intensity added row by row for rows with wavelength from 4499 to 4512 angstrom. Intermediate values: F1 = 85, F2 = 0.18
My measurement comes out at 0.0021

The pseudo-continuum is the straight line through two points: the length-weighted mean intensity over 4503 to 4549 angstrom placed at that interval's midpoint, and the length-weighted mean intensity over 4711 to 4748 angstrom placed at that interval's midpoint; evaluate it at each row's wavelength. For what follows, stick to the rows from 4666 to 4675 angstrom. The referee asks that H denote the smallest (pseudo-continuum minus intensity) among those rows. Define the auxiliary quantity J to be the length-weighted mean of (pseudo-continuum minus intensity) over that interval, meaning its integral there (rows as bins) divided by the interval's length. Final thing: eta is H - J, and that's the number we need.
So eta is -0.29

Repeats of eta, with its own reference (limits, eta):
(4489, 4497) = -0.56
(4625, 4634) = -0.19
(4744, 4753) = -0.05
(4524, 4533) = -0.22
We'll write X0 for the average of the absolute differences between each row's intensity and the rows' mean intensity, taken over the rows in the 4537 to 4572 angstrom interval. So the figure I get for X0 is 0.8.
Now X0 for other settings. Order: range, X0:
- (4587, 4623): 0.8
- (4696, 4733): 0.4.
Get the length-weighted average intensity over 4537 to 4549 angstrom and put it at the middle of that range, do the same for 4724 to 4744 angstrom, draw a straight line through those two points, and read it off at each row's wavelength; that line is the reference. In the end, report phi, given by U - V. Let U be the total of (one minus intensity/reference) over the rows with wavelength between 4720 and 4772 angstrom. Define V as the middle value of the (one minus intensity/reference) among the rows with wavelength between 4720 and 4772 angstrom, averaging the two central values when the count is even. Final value 0.2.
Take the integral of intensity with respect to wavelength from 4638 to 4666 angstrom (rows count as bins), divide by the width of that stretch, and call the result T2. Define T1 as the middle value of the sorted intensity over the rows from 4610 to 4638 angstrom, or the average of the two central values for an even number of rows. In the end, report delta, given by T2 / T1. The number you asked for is 0.933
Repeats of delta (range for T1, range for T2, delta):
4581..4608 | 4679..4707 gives 1.009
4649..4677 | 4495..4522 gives 1.044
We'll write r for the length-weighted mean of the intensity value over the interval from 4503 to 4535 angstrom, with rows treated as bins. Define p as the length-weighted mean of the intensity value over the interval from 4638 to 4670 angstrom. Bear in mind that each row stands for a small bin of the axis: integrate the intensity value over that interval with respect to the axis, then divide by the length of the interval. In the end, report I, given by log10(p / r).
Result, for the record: -0.001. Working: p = 12.6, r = 12.6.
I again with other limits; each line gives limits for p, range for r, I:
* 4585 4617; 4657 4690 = 0.005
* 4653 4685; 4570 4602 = 0.014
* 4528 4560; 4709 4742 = -0.046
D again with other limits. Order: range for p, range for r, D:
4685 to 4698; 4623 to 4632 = -0.25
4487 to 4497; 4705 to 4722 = 0.30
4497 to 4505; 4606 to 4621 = 0.60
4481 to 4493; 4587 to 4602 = -0.15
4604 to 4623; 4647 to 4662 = 0.49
